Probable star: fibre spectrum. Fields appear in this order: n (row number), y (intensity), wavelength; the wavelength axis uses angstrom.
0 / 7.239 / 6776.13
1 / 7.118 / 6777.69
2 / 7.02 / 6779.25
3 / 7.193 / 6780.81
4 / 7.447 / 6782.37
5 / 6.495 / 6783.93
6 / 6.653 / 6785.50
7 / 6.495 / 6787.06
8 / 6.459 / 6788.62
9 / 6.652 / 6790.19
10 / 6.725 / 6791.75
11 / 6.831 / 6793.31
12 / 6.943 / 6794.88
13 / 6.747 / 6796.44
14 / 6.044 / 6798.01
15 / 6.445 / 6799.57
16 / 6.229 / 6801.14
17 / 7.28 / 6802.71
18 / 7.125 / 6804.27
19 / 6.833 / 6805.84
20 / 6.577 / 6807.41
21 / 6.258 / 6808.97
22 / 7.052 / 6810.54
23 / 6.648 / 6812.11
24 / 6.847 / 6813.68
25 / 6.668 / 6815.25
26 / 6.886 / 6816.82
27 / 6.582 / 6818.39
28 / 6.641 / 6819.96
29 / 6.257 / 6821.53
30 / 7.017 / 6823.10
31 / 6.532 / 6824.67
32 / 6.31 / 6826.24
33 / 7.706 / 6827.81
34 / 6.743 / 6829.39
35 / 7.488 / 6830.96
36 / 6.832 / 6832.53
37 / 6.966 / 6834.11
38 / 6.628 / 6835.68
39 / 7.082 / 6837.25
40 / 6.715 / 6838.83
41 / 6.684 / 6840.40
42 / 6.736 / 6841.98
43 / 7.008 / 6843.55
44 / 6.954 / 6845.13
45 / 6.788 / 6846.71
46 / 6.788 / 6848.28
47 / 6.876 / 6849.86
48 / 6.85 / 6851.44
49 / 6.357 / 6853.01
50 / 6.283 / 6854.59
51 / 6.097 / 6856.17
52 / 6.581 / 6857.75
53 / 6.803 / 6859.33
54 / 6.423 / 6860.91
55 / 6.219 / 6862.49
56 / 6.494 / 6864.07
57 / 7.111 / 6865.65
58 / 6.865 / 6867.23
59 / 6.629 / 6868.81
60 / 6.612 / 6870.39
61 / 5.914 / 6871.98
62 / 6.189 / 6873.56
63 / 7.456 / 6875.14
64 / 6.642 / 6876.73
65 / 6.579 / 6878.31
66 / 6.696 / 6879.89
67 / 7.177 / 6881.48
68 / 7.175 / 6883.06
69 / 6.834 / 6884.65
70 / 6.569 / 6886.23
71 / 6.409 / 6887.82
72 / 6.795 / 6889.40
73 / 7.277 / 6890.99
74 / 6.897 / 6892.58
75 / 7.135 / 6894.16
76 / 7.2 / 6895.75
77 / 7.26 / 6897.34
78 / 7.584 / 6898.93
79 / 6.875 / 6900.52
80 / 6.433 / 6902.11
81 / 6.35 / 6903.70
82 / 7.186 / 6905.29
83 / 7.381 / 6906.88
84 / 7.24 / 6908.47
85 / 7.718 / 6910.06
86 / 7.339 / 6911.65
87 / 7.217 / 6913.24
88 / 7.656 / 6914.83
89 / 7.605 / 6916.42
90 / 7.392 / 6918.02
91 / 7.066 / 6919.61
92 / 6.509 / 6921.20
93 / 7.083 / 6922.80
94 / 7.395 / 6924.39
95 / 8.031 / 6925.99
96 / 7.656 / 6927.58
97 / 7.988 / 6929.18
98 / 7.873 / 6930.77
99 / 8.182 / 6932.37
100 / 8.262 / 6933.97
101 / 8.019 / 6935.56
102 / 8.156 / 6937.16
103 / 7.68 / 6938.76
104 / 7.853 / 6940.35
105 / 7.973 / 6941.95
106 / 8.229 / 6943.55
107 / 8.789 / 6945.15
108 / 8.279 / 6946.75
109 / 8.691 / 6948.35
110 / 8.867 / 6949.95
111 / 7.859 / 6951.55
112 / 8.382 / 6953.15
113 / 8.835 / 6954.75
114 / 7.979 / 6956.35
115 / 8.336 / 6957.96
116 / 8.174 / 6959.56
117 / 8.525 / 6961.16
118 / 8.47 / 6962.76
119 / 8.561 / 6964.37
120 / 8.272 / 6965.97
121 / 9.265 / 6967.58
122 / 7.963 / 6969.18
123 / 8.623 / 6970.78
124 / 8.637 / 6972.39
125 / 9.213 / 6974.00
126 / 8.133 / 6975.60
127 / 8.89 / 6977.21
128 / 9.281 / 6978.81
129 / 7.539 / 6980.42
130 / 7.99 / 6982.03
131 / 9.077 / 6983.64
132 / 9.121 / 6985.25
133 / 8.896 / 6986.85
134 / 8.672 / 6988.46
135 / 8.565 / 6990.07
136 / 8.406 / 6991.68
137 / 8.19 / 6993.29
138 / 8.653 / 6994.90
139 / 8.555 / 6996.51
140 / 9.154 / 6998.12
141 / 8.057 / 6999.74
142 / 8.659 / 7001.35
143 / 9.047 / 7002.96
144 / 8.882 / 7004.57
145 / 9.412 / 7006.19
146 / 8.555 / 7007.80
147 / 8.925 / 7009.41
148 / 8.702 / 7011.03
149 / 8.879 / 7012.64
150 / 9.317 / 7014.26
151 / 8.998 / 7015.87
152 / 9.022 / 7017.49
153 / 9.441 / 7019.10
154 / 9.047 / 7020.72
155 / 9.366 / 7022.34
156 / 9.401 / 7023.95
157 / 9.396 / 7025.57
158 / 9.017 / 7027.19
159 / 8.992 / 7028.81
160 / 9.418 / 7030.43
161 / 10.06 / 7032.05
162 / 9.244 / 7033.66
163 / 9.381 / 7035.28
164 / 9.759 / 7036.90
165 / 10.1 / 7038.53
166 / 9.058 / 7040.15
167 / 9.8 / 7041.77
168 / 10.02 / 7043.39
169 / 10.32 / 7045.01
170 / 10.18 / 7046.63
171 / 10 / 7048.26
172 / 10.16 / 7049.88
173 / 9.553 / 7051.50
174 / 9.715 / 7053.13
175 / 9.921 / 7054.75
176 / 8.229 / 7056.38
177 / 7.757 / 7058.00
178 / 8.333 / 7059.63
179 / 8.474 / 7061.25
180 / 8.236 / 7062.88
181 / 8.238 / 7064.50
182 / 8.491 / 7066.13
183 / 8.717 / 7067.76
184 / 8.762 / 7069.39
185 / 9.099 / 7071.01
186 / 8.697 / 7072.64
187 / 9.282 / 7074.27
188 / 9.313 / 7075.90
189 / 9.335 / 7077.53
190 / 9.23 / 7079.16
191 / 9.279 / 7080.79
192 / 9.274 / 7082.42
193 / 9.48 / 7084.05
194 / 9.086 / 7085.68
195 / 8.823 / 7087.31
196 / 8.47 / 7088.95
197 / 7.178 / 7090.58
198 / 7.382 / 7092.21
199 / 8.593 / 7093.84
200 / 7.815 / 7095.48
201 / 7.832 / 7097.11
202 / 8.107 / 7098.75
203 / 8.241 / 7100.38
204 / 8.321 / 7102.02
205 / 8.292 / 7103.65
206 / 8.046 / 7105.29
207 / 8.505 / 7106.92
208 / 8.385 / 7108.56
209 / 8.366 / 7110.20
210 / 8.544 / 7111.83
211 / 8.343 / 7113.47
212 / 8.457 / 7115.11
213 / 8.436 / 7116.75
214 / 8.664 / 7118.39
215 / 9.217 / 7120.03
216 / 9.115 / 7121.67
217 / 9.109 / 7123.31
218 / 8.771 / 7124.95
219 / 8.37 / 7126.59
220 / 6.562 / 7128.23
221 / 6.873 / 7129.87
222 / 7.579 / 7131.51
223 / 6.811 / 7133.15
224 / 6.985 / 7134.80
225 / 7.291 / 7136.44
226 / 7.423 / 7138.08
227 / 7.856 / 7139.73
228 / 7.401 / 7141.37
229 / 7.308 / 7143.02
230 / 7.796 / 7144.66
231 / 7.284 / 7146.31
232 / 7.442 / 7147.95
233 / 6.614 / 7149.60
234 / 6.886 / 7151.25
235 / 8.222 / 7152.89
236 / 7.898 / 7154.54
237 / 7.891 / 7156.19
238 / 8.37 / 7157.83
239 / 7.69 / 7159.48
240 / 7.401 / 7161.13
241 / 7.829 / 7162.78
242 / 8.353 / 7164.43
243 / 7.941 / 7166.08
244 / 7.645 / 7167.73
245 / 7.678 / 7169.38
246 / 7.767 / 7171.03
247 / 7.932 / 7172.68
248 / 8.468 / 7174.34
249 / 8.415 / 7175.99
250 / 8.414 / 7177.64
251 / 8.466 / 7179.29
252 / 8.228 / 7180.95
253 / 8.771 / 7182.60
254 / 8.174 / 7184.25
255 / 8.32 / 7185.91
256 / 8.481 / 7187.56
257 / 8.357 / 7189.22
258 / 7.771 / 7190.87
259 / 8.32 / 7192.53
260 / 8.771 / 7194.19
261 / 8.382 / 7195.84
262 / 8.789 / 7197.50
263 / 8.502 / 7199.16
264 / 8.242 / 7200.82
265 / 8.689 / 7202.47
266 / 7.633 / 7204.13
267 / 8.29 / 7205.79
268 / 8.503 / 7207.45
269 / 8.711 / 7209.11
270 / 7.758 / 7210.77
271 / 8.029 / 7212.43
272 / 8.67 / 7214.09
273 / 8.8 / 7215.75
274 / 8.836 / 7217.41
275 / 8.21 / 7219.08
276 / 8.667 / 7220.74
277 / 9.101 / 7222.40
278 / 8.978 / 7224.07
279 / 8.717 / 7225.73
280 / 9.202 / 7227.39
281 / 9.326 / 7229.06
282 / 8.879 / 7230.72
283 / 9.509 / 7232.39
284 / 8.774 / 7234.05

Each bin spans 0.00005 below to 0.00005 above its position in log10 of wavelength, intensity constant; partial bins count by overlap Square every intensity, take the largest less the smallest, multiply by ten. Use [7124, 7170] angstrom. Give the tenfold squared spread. 339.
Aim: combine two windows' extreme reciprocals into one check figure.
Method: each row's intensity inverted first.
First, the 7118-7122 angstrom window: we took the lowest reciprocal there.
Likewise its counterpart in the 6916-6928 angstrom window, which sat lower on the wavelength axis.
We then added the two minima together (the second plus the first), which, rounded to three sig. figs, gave 0.233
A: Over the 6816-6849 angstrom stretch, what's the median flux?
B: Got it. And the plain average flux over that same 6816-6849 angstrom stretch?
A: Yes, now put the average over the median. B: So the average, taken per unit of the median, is 1.01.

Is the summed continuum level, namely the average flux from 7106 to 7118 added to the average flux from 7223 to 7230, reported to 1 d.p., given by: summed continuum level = 17.5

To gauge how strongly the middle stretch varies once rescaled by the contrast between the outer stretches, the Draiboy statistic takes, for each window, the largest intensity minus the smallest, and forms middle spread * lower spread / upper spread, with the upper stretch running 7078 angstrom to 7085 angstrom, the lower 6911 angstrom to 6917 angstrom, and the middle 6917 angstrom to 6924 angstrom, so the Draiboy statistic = 1.6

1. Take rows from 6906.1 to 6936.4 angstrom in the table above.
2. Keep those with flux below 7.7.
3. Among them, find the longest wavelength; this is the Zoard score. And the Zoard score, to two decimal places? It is 6927.58 angstrom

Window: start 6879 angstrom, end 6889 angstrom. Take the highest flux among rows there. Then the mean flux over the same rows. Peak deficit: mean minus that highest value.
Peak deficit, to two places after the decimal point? -0.37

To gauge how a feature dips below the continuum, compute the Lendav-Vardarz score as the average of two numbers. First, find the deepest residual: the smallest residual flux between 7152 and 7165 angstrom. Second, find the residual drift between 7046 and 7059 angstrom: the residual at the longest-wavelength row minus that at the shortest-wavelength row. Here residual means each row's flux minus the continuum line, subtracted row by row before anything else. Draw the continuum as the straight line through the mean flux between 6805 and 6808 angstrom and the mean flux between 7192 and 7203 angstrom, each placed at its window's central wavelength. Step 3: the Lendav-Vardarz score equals -1.7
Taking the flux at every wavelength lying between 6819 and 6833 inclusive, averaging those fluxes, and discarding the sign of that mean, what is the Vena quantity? 6.8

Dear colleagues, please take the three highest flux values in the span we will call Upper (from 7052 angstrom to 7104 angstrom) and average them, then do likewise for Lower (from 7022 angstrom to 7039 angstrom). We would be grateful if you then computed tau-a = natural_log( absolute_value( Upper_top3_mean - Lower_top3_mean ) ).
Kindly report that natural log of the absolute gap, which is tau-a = -1.3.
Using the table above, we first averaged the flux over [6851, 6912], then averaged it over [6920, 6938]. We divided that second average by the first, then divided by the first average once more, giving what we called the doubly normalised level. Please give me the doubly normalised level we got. 0.17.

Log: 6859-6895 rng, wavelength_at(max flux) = 6875.14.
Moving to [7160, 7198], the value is 7197.50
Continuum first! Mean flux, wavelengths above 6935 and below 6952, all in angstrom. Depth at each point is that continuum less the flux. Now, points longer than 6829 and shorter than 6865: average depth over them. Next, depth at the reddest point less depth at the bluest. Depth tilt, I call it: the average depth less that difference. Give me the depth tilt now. 1.3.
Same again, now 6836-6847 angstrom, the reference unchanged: 1.1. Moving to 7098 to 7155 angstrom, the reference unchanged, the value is 0.1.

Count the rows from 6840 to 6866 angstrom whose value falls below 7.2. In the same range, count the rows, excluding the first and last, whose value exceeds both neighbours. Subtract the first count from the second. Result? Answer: -14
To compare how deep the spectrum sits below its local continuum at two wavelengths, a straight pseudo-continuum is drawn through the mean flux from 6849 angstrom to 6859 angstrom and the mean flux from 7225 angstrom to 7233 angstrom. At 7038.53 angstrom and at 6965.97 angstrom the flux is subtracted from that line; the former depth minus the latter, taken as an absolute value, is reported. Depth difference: 1.3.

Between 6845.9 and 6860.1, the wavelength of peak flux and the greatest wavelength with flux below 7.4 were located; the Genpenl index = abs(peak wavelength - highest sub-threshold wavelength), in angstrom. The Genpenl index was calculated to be 9.5 angstrom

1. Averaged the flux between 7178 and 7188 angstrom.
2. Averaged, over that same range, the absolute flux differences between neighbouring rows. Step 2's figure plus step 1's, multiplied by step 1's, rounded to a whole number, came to 74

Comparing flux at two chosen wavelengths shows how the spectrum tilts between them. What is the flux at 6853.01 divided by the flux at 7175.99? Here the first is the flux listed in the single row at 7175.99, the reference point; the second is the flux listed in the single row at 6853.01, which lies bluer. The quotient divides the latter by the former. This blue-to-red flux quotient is 0.76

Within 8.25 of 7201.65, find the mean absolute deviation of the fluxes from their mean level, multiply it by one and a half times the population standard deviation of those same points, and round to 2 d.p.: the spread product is 0.12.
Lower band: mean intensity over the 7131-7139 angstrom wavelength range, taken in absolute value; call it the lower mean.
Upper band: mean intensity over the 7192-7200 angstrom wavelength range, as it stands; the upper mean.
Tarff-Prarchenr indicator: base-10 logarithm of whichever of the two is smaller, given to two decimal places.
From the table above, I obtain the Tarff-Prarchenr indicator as 0.86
